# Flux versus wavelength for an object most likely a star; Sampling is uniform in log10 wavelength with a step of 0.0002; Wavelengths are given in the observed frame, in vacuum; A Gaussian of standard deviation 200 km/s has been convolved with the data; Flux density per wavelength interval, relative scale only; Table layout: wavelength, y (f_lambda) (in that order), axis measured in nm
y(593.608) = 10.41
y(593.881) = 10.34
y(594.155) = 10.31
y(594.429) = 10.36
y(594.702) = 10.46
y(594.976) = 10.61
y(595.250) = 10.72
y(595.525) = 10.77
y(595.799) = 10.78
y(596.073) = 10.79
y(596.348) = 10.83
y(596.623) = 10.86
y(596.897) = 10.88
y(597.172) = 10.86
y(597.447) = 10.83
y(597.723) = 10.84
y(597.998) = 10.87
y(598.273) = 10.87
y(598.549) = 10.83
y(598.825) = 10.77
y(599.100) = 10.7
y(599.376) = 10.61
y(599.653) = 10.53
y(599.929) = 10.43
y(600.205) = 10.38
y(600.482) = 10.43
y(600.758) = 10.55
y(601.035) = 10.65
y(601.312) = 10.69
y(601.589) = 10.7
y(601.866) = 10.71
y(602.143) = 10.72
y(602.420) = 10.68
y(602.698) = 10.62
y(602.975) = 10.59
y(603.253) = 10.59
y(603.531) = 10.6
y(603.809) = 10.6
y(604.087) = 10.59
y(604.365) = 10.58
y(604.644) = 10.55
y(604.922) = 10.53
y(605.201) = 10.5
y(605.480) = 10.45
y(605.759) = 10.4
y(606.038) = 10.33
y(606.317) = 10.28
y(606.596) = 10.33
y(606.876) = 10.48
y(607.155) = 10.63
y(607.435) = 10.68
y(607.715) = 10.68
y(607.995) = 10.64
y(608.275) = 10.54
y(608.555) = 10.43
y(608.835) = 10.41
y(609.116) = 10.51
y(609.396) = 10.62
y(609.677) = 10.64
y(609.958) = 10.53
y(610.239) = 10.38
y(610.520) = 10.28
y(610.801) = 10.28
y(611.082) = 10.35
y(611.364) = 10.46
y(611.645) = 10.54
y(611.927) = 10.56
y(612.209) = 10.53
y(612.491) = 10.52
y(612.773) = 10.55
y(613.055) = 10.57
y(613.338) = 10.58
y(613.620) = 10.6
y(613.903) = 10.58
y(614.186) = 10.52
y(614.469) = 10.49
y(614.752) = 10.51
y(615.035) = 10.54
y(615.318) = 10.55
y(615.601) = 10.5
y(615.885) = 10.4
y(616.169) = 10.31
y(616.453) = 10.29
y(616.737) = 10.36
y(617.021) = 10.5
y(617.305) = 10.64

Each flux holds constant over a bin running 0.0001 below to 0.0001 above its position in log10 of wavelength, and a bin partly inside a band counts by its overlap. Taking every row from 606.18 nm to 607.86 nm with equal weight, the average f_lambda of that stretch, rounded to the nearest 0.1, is 10.5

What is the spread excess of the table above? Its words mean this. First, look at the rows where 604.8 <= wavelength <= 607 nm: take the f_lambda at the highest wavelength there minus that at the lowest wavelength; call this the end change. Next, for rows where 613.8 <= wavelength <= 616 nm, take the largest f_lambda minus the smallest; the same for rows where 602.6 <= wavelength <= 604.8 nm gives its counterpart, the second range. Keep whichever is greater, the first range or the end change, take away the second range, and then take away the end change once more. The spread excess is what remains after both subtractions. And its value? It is 0.16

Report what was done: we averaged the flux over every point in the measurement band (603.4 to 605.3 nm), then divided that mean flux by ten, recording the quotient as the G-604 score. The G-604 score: 1.06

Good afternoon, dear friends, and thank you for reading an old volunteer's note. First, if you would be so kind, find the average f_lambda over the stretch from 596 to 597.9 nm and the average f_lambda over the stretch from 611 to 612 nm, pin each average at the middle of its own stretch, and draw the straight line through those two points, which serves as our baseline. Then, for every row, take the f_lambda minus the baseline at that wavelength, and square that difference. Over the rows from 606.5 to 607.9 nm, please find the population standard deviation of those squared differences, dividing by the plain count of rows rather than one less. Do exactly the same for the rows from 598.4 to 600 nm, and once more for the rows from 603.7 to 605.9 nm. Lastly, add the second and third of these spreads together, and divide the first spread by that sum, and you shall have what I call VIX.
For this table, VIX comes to 0.47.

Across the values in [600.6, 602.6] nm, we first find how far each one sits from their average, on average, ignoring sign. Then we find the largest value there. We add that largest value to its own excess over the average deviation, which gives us 21.4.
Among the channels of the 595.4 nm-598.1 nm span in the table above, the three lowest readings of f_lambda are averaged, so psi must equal 10.8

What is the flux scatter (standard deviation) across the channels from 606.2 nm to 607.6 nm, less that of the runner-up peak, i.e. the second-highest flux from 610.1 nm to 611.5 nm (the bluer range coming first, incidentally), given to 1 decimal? -10.2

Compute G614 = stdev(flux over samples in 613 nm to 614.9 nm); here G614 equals 0.04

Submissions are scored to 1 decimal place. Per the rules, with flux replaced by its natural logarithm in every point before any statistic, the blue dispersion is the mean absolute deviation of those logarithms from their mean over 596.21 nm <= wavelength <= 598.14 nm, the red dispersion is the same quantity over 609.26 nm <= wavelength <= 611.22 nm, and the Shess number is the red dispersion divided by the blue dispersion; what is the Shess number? 8.3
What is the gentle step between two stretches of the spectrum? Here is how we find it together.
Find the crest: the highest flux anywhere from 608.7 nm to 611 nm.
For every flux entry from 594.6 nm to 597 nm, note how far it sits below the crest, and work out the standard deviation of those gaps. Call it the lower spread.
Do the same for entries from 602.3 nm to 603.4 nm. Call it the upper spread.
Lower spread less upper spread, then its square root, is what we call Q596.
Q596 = 0.30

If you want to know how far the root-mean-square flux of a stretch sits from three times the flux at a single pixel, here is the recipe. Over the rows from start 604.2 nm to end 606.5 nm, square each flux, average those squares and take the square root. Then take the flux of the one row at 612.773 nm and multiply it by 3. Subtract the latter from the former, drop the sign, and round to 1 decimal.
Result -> 21.2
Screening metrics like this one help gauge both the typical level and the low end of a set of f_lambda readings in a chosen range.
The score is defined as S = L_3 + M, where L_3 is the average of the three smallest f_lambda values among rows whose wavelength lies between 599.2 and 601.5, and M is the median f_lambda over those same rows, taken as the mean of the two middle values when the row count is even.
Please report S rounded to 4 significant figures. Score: 20.95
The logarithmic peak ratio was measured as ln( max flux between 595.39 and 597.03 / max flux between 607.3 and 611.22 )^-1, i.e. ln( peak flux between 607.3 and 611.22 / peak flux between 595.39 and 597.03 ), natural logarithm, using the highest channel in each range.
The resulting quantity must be -0.019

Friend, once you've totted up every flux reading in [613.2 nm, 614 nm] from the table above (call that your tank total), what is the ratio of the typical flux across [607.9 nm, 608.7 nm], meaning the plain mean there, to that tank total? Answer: 0.332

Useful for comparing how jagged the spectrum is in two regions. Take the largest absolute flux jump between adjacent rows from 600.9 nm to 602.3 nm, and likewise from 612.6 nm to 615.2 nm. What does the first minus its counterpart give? -0.020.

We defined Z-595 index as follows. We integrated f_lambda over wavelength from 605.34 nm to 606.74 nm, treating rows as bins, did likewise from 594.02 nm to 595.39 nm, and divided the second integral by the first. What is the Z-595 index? 0.99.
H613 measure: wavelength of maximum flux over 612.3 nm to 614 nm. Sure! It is 613.620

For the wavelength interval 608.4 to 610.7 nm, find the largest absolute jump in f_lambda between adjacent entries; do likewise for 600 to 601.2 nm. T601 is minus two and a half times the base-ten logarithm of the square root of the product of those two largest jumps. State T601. 2.2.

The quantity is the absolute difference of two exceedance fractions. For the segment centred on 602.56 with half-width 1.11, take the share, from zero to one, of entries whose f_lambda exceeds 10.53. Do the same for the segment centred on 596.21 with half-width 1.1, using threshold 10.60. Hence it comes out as 0.00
